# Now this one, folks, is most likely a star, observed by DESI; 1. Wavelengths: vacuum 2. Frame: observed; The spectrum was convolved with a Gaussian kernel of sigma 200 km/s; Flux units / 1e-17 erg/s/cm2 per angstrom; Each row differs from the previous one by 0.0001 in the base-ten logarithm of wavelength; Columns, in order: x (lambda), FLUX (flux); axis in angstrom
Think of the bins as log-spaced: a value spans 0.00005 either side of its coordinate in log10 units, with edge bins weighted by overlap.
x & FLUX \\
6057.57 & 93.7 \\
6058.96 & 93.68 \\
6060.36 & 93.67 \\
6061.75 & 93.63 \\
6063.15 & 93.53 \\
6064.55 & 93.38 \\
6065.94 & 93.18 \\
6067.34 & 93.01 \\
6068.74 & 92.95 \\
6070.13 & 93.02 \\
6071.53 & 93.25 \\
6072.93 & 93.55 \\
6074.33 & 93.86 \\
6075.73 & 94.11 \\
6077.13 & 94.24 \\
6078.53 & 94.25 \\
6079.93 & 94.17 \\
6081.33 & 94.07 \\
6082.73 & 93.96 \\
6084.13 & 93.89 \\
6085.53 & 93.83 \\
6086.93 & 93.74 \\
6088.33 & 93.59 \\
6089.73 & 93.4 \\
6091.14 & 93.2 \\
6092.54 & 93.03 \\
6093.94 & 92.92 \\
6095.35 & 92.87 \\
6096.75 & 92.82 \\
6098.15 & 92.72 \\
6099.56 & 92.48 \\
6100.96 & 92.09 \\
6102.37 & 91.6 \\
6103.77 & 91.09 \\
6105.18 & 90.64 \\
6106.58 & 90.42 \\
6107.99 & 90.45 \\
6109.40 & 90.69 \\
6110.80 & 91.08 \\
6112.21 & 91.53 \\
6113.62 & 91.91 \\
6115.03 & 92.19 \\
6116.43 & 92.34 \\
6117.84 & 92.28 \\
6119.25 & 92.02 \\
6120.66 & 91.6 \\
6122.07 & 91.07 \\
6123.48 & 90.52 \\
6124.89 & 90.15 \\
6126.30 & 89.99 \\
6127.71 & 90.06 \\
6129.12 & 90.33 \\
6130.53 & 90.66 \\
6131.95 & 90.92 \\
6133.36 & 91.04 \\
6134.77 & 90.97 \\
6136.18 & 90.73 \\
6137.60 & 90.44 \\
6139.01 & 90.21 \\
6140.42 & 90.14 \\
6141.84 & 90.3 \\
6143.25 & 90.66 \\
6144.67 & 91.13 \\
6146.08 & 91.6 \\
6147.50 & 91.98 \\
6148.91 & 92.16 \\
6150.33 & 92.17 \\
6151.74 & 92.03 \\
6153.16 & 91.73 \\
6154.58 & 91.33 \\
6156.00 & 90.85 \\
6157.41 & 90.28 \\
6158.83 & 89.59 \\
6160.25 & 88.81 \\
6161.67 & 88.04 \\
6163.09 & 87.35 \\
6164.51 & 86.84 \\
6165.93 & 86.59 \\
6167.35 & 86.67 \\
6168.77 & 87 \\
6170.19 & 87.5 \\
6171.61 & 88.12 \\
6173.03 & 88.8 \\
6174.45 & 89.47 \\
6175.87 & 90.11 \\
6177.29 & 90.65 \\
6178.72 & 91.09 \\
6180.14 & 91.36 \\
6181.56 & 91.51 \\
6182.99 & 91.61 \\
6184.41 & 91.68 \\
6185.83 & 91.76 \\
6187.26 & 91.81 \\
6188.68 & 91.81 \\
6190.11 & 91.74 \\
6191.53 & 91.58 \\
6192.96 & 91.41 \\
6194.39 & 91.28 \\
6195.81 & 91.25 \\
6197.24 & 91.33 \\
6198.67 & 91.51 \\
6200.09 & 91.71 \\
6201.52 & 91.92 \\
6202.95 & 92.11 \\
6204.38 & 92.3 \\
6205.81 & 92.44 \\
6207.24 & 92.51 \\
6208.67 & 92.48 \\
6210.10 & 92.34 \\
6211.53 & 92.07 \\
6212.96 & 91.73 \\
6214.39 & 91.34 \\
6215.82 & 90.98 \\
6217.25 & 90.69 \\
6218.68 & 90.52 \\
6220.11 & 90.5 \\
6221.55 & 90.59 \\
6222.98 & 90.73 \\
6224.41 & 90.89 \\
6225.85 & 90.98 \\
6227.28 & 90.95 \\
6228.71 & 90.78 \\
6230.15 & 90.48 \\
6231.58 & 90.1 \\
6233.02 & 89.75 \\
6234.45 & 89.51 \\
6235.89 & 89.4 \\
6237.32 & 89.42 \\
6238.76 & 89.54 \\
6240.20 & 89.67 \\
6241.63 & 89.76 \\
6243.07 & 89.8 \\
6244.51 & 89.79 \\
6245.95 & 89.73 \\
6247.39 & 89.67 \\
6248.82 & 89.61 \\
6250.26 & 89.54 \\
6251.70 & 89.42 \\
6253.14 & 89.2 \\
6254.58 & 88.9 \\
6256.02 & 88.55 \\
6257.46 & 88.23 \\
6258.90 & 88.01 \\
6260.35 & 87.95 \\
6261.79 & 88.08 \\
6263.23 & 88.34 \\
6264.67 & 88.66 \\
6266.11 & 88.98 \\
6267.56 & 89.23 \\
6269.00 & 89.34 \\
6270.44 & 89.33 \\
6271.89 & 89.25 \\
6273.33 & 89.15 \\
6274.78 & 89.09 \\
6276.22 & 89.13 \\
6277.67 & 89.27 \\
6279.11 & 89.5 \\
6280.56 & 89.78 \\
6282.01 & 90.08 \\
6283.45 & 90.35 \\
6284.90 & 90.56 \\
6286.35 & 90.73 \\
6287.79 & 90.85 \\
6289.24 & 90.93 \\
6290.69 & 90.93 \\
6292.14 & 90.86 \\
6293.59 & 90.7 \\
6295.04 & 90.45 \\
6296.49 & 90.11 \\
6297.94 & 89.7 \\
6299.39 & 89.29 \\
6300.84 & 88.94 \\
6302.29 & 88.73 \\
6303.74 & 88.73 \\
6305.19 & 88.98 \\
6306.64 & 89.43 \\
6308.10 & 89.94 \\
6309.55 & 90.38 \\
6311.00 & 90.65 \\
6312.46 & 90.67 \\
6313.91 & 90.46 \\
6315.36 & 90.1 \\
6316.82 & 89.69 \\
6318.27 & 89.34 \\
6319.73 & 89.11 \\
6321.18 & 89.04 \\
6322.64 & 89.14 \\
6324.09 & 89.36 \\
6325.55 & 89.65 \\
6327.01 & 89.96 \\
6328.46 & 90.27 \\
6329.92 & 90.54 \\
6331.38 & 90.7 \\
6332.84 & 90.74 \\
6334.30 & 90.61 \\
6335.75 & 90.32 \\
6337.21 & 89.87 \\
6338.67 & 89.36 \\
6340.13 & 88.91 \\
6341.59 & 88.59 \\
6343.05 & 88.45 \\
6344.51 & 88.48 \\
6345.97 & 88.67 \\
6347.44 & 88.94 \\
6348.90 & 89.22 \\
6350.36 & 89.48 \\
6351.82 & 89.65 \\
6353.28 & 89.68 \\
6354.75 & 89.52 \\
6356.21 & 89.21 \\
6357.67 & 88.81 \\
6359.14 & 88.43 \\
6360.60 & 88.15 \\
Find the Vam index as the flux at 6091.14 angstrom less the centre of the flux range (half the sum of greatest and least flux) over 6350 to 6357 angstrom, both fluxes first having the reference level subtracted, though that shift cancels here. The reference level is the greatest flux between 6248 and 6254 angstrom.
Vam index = 3.8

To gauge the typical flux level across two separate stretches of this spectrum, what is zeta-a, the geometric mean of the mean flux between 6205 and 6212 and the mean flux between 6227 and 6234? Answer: 91.4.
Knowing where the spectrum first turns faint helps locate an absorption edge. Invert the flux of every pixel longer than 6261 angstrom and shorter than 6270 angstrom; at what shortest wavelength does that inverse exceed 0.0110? 6261.79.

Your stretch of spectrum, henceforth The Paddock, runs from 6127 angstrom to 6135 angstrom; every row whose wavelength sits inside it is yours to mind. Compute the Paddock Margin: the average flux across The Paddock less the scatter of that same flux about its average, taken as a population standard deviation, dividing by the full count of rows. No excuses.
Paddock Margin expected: 90.3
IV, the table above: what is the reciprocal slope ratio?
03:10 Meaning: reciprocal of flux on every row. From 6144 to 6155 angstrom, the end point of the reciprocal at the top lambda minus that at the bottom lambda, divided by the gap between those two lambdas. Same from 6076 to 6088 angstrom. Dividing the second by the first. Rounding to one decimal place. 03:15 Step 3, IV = -2.4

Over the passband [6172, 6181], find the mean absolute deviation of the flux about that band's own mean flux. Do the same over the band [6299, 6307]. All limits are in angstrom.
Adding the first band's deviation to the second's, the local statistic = 1.02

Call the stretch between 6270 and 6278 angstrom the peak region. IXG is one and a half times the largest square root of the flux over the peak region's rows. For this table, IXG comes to 14.2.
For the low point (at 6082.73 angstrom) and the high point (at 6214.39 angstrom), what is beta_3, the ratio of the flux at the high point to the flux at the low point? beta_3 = 0.972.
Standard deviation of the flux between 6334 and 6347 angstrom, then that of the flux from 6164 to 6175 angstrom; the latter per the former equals 1.3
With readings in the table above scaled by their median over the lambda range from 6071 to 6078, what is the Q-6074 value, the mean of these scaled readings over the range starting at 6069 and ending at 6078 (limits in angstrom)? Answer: 1.00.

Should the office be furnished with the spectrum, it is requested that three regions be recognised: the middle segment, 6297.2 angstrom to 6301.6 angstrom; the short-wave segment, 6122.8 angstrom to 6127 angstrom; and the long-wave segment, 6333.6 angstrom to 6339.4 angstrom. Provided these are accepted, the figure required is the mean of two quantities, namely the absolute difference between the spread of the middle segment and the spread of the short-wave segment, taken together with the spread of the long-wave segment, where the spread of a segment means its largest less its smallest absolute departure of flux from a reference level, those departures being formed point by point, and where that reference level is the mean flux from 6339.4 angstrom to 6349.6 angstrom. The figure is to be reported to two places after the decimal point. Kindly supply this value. 0.74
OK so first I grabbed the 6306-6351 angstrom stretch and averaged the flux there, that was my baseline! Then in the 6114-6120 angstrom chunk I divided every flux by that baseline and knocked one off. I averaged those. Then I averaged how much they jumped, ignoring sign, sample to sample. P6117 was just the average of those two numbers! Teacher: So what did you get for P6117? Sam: 0.015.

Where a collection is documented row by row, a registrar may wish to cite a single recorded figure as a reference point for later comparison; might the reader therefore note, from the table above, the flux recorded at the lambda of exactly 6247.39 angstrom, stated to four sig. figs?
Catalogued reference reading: 89.67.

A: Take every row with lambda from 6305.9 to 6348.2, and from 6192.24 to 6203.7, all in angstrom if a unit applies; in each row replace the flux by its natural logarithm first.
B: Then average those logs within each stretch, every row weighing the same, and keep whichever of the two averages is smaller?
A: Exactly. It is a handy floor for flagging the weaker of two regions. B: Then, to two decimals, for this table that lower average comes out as 4.50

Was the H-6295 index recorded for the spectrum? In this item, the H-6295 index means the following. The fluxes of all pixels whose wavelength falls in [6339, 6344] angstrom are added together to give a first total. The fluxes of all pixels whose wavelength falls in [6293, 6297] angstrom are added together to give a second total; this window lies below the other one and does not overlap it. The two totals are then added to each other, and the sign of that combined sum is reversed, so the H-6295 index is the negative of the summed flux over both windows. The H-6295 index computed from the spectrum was -537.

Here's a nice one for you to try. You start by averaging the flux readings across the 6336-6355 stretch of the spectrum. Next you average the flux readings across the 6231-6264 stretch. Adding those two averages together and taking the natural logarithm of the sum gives 5.18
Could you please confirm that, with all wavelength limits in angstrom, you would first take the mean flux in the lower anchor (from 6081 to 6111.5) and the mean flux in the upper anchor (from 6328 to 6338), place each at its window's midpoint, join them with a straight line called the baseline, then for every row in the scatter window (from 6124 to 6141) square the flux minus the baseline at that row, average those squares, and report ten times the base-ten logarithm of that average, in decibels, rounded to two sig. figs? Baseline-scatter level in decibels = 4.8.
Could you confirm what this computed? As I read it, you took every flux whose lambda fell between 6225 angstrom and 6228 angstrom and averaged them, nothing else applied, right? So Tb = 91.0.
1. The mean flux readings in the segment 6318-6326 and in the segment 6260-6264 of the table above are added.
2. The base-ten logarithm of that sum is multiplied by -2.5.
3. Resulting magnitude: -5.62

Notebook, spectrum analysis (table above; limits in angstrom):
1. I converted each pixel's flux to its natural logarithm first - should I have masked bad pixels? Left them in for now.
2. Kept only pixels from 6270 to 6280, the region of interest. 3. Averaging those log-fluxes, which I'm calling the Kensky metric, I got 4.49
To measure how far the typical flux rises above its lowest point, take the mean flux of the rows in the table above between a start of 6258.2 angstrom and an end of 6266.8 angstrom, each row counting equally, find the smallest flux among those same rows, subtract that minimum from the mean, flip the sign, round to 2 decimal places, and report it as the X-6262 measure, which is -0.39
